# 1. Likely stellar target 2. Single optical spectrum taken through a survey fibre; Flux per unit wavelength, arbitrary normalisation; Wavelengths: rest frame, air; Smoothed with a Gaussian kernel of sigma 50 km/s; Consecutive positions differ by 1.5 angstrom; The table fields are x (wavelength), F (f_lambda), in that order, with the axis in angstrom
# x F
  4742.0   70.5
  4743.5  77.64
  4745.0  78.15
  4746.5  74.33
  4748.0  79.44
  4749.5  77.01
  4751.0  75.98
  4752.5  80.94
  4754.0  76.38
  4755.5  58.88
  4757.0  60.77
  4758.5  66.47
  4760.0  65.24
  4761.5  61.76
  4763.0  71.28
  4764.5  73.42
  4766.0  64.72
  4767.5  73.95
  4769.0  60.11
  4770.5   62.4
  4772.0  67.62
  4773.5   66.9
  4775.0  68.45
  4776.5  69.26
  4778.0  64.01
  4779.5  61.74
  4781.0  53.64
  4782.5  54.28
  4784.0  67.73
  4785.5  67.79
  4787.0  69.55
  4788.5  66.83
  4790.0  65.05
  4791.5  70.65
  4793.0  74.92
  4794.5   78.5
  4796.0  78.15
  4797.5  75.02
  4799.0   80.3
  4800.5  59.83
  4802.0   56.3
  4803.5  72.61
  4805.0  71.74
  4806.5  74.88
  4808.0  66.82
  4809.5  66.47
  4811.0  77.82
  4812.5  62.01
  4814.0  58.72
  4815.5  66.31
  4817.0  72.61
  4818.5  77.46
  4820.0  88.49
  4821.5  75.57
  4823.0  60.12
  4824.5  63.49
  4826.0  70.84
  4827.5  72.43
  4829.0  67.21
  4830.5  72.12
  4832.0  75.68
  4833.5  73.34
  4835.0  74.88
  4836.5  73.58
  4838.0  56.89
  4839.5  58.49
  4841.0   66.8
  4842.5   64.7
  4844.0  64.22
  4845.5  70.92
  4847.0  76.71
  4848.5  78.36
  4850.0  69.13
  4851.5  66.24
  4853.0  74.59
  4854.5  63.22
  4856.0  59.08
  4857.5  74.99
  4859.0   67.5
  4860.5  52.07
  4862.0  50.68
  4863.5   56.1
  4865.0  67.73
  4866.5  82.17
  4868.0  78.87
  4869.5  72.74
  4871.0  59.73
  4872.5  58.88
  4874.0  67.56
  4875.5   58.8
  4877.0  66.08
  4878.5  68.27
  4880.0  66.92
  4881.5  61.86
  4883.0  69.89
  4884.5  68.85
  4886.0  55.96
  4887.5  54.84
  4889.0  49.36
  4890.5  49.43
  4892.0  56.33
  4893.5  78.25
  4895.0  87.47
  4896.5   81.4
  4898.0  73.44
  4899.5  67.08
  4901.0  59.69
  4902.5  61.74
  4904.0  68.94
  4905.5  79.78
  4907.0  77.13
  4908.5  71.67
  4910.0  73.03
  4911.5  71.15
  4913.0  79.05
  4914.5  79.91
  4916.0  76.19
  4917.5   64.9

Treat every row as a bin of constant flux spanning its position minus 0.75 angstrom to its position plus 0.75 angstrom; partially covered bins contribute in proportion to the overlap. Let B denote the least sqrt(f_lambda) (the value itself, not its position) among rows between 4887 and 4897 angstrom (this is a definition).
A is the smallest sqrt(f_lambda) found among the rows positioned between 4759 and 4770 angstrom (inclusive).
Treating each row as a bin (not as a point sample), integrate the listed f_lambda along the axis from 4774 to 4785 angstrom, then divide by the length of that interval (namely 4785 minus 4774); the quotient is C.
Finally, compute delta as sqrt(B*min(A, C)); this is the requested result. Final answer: 7.38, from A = 7.75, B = 7.03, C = 62.9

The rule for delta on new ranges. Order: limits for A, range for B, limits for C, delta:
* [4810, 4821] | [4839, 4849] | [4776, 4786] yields 7.66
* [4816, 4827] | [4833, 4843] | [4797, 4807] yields 7.65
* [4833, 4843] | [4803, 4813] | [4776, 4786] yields 7.71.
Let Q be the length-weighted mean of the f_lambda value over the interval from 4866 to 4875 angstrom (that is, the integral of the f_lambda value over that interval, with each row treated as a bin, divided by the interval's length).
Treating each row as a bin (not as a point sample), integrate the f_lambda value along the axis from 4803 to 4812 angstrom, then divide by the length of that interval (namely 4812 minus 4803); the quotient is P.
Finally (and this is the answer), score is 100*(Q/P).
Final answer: 97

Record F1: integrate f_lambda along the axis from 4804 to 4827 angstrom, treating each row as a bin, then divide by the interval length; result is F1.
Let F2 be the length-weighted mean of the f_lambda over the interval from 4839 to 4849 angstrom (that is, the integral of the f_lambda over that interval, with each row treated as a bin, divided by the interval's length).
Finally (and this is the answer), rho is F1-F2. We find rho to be 1.7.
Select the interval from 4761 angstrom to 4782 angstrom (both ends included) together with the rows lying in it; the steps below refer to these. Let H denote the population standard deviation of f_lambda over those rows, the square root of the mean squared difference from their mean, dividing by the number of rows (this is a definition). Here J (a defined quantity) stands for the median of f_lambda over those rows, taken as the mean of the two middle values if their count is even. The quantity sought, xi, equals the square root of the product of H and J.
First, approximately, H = 5.4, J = 66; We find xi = 18.8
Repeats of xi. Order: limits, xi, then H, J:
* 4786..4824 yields 23.4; 7.7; 72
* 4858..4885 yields 23.4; 8.1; 67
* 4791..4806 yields 23.5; 7.5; 74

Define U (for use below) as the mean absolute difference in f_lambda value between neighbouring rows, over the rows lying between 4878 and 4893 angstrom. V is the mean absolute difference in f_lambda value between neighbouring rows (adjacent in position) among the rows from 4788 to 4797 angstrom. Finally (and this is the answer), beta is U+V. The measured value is 8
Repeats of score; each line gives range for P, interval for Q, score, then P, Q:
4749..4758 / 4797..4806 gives 97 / 71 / 69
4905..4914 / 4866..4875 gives 92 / 75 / 69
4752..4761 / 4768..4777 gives 98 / 68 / 66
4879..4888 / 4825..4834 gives 113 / 63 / 72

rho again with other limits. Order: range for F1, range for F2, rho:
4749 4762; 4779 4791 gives 5.8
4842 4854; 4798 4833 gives 0.5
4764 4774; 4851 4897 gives 1.6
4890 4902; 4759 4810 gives 1.7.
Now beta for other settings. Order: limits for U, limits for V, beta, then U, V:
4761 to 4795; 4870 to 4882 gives 10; 4.7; 4.9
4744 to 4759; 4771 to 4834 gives 11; 5.2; 5.6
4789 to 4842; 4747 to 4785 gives 12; 6.5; 5.3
